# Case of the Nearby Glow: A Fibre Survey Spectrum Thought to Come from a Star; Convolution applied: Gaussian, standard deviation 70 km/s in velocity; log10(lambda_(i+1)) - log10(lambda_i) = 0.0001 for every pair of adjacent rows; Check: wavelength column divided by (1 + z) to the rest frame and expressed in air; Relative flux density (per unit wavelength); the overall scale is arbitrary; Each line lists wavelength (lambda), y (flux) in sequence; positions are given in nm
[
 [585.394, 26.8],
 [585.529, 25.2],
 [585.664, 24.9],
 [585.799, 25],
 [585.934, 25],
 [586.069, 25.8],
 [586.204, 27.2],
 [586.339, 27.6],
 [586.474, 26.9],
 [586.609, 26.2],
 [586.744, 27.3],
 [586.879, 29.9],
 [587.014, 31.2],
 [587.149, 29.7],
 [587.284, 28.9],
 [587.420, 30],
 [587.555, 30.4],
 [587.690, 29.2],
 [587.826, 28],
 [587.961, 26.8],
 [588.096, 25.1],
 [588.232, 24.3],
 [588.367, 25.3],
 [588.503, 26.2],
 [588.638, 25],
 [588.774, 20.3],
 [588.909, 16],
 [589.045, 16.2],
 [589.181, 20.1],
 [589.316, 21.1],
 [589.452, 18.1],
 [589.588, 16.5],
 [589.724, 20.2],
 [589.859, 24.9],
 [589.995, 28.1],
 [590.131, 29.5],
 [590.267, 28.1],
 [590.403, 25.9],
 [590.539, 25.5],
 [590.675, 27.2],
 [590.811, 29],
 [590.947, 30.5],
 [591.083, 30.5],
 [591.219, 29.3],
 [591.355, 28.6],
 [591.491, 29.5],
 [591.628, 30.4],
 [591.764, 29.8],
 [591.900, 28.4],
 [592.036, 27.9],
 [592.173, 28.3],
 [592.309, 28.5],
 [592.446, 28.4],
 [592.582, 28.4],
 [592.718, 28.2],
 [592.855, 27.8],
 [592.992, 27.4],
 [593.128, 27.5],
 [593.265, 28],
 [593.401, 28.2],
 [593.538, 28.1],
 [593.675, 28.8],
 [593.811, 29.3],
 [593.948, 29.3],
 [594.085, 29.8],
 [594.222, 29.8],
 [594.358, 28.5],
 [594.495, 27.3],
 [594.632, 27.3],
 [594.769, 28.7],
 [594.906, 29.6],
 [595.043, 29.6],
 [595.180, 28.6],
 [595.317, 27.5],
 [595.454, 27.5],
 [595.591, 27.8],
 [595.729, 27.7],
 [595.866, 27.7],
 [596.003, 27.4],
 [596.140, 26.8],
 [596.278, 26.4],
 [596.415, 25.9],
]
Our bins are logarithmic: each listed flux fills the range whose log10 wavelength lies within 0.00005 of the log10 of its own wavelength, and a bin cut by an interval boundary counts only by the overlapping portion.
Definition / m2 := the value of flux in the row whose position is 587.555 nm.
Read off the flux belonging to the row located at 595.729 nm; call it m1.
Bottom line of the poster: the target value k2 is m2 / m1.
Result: 1.10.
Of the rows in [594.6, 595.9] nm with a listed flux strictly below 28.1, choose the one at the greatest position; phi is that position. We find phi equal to 595.866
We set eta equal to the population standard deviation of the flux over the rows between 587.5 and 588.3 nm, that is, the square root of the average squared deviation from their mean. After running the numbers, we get 2.2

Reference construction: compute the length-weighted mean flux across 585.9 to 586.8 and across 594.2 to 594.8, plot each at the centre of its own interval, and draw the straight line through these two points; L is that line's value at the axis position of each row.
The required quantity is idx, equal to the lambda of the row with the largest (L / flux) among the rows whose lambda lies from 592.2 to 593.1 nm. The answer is 592.992 nm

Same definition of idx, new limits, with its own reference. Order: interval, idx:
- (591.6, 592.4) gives 592.036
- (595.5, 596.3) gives 596.278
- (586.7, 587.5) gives 586.744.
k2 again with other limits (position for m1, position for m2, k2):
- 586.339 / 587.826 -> 1.01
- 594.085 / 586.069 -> 0.87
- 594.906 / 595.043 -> 1.00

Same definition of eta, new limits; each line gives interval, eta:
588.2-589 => 3.6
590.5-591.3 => 1.8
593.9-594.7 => 1.1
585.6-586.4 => 1.1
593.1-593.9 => 0.6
